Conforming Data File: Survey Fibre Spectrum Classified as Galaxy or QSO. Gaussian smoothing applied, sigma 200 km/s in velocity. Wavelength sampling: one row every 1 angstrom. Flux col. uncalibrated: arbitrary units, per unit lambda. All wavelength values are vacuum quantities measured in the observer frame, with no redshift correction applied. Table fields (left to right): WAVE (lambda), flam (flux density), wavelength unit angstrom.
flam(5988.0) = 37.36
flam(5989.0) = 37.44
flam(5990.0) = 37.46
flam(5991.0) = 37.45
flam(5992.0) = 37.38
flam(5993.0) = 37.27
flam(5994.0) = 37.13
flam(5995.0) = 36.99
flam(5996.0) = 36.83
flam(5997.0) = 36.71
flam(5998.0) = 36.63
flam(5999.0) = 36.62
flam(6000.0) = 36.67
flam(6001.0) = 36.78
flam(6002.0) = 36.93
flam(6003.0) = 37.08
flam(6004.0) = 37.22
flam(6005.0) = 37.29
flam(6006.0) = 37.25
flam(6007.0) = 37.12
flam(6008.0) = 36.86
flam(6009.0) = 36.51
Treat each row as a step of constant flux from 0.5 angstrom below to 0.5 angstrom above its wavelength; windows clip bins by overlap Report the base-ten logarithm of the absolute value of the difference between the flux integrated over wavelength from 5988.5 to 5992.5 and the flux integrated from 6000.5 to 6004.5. 0.24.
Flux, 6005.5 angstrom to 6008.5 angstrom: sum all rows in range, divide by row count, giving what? 37.1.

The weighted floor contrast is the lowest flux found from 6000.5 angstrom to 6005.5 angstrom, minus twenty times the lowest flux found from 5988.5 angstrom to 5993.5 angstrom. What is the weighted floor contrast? -709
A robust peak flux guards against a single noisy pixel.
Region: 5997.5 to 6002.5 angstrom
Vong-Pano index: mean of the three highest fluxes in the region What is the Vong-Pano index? 36.8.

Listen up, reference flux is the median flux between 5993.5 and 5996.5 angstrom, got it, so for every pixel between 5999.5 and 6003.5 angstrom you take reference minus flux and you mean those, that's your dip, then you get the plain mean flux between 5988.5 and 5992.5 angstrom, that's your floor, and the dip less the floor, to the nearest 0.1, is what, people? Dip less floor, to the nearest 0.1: -37.3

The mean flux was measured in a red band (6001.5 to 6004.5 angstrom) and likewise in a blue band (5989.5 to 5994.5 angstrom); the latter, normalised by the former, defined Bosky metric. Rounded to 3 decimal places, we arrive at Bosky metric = 1.007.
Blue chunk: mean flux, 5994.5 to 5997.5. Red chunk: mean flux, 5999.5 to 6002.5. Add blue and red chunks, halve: 36.8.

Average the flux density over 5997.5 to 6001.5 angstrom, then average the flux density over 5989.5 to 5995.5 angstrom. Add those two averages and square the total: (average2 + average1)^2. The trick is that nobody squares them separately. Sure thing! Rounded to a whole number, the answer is 5469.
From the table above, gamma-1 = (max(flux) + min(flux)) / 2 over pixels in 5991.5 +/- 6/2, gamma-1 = 37.3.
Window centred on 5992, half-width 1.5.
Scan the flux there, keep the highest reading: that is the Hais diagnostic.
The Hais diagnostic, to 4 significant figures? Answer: 37.45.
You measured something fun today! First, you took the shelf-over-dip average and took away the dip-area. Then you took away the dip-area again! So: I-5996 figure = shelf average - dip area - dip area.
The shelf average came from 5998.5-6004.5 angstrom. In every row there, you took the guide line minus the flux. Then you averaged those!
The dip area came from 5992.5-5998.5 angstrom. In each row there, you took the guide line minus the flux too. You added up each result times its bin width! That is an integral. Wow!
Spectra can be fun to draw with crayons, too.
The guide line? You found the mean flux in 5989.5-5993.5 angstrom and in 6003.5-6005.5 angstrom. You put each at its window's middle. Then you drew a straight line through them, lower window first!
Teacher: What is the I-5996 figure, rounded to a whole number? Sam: -5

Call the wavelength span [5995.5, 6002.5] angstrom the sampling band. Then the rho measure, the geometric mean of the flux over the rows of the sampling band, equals 36.7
